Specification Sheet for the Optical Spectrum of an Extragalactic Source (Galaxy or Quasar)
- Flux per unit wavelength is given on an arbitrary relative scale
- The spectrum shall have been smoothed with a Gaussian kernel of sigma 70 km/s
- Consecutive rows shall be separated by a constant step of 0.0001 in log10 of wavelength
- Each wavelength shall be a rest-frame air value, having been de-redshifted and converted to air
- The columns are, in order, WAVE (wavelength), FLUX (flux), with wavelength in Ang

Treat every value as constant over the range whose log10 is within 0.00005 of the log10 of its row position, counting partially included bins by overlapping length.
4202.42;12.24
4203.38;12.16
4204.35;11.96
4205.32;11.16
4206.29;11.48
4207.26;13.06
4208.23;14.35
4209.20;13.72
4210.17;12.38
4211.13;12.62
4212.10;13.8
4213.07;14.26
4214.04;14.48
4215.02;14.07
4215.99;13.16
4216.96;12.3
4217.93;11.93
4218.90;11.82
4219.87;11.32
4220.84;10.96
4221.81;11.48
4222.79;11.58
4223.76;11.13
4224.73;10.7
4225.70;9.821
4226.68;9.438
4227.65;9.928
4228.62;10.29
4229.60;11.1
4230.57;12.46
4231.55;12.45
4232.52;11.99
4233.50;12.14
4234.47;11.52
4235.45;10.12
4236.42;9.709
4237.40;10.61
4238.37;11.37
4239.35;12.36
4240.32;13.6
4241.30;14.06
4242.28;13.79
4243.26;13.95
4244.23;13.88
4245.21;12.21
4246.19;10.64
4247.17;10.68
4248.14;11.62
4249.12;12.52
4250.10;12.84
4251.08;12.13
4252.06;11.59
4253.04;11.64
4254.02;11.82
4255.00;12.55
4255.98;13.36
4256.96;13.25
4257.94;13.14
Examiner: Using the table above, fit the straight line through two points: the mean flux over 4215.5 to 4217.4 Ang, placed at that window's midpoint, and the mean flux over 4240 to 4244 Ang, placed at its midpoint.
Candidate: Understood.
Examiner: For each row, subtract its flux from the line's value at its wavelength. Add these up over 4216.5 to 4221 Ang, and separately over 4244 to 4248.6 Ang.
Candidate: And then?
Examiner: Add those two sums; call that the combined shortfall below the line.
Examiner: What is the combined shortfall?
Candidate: 17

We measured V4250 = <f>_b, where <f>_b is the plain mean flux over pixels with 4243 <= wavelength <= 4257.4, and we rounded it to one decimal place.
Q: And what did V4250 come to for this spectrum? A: 12.3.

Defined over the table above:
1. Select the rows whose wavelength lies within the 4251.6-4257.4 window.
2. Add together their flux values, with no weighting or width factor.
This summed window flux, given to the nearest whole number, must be 74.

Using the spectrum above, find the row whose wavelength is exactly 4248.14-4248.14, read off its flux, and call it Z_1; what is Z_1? 11.62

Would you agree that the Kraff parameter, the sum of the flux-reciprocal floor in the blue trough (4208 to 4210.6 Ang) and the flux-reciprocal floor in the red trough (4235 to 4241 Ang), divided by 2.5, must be 0.0573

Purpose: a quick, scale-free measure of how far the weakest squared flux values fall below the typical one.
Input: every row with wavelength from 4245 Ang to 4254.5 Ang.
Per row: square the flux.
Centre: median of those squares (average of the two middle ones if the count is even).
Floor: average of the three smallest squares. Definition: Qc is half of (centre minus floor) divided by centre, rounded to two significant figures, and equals 0.062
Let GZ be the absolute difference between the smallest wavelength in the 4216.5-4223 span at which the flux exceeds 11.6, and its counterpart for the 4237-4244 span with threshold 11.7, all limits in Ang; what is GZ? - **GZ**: 22.4 Ang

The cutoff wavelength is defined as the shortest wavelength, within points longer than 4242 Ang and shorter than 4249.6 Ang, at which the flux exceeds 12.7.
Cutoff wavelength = 4242.28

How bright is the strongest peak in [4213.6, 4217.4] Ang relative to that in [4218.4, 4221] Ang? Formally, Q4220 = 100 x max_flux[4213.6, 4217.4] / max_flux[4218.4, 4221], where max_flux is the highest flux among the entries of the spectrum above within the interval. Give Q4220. 123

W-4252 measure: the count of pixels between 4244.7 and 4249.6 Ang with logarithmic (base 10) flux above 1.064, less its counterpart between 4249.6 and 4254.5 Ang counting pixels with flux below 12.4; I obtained -1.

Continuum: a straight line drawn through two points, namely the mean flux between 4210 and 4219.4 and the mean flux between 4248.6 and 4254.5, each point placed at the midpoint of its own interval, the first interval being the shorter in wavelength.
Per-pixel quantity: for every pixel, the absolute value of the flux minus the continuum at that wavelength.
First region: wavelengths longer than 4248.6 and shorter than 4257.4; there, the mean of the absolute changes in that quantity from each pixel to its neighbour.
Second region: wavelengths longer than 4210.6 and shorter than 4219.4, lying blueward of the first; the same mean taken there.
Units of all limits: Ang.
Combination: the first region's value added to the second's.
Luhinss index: 0.77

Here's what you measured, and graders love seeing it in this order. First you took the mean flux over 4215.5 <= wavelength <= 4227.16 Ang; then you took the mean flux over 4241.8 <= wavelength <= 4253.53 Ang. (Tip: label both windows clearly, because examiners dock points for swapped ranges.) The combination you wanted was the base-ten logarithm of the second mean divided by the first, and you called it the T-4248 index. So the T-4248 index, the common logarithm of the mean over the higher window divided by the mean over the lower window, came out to 0.036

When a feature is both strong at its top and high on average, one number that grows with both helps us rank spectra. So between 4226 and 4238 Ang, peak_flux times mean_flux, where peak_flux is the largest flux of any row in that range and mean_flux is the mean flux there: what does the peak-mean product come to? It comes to 137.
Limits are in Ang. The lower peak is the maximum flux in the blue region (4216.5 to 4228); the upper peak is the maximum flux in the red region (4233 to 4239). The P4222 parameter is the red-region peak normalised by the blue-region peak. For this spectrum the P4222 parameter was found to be 0.99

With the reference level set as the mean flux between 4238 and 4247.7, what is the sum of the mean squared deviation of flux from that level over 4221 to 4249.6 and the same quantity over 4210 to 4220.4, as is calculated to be 4.0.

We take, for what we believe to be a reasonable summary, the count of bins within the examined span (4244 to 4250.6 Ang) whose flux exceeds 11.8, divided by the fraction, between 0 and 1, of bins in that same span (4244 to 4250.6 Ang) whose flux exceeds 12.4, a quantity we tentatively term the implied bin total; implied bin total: 9.3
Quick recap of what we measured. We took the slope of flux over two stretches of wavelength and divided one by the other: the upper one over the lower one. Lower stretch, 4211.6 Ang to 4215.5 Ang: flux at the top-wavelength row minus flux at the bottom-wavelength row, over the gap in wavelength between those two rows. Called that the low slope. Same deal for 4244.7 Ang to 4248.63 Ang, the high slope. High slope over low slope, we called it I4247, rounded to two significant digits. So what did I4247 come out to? -2.2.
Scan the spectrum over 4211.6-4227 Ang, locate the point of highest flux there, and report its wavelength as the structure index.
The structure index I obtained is 4214.04 Ang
